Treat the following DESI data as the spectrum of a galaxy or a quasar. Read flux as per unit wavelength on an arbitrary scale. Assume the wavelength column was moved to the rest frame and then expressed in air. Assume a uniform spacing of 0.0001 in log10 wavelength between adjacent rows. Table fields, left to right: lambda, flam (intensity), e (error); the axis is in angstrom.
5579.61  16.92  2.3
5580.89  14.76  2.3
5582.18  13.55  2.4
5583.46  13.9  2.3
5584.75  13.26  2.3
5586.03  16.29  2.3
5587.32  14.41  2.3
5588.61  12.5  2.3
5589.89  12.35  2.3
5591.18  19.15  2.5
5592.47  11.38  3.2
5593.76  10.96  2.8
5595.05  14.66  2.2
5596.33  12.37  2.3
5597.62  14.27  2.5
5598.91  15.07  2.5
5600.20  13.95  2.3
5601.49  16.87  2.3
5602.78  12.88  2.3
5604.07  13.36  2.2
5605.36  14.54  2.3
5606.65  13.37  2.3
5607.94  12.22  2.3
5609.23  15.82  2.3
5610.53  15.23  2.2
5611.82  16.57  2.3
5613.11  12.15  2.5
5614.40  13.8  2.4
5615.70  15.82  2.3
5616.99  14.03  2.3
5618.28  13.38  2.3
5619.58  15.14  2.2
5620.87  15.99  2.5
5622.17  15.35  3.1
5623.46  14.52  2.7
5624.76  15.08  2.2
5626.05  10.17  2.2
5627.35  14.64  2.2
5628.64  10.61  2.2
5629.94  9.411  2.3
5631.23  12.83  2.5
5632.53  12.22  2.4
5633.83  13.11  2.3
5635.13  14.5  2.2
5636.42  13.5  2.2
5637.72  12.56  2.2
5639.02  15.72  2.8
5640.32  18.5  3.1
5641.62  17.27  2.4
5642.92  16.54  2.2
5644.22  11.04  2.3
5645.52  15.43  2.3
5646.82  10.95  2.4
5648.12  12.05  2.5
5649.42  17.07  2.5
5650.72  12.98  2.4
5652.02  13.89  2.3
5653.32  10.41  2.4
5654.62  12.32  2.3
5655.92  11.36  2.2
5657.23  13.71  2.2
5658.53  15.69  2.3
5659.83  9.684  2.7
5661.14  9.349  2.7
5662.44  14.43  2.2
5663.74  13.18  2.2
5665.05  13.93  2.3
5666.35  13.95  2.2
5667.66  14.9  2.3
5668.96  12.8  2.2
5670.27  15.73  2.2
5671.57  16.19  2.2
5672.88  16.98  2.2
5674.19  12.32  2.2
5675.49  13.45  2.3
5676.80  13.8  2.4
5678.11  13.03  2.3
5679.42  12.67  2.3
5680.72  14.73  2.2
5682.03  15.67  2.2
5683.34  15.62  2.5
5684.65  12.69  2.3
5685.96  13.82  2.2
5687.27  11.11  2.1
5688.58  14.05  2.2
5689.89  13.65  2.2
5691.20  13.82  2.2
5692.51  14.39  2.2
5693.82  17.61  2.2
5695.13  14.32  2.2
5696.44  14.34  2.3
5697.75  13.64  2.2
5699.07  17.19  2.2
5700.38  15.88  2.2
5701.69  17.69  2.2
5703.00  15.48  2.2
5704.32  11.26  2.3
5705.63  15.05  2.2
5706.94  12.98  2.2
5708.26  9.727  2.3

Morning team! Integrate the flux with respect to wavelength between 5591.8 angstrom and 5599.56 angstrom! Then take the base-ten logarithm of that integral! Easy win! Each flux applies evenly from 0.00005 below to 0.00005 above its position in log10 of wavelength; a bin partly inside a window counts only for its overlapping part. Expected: 2.01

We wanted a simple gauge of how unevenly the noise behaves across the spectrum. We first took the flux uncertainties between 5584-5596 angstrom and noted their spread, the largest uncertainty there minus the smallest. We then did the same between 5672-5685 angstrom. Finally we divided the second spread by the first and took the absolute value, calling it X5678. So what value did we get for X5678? 0.30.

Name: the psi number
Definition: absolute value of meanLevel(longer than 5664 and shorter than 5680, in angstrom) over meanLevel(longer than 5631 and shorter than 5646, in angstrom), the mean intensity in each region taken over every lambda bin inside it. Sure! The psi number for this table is 0.98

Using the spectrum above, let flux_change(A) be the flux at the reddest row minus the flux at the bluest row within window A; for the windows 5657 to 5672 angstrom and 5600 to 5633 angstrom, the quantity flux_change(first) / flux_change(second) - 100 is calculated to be -101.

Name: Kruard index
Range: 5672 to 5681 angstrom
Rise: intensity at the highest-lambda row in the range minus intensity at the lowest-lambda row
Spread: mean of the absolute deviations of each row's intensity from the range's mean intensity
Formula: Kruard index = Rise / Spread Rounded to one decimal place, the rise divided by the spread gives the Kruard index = -2.0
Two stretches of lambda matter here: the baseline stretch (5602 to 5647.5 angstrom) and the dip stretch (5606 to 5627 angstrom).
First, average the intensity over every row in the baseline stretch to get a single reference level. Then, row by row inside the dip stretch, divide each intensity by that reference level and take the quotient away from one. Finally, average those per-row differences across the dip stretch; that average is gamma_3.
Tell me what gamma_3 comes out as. -0.024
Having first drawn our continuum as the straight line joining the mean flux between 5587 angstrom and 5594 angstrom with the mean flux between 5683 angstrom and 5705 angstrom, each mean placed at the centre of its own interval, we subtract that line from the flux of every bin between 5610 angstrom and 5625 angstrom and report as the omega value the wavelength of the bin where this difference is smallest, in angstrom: 5613.11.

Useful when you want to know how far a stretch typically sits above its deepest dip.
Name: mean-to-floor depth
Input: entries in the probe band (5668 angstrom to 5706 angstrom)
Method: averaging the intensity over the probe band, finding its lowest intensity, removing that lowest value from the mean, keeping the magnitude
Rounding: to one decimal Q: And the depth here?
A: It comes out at 3.3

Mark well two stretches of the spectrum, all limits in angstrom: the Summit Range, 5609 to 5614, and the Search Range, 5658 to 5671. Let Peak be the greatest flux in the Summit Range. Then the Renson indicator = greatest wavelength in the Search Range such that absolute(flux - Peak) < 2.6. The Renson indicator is 5670.27 angstrom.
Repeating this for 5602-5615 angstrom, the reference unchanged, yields 5611.82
